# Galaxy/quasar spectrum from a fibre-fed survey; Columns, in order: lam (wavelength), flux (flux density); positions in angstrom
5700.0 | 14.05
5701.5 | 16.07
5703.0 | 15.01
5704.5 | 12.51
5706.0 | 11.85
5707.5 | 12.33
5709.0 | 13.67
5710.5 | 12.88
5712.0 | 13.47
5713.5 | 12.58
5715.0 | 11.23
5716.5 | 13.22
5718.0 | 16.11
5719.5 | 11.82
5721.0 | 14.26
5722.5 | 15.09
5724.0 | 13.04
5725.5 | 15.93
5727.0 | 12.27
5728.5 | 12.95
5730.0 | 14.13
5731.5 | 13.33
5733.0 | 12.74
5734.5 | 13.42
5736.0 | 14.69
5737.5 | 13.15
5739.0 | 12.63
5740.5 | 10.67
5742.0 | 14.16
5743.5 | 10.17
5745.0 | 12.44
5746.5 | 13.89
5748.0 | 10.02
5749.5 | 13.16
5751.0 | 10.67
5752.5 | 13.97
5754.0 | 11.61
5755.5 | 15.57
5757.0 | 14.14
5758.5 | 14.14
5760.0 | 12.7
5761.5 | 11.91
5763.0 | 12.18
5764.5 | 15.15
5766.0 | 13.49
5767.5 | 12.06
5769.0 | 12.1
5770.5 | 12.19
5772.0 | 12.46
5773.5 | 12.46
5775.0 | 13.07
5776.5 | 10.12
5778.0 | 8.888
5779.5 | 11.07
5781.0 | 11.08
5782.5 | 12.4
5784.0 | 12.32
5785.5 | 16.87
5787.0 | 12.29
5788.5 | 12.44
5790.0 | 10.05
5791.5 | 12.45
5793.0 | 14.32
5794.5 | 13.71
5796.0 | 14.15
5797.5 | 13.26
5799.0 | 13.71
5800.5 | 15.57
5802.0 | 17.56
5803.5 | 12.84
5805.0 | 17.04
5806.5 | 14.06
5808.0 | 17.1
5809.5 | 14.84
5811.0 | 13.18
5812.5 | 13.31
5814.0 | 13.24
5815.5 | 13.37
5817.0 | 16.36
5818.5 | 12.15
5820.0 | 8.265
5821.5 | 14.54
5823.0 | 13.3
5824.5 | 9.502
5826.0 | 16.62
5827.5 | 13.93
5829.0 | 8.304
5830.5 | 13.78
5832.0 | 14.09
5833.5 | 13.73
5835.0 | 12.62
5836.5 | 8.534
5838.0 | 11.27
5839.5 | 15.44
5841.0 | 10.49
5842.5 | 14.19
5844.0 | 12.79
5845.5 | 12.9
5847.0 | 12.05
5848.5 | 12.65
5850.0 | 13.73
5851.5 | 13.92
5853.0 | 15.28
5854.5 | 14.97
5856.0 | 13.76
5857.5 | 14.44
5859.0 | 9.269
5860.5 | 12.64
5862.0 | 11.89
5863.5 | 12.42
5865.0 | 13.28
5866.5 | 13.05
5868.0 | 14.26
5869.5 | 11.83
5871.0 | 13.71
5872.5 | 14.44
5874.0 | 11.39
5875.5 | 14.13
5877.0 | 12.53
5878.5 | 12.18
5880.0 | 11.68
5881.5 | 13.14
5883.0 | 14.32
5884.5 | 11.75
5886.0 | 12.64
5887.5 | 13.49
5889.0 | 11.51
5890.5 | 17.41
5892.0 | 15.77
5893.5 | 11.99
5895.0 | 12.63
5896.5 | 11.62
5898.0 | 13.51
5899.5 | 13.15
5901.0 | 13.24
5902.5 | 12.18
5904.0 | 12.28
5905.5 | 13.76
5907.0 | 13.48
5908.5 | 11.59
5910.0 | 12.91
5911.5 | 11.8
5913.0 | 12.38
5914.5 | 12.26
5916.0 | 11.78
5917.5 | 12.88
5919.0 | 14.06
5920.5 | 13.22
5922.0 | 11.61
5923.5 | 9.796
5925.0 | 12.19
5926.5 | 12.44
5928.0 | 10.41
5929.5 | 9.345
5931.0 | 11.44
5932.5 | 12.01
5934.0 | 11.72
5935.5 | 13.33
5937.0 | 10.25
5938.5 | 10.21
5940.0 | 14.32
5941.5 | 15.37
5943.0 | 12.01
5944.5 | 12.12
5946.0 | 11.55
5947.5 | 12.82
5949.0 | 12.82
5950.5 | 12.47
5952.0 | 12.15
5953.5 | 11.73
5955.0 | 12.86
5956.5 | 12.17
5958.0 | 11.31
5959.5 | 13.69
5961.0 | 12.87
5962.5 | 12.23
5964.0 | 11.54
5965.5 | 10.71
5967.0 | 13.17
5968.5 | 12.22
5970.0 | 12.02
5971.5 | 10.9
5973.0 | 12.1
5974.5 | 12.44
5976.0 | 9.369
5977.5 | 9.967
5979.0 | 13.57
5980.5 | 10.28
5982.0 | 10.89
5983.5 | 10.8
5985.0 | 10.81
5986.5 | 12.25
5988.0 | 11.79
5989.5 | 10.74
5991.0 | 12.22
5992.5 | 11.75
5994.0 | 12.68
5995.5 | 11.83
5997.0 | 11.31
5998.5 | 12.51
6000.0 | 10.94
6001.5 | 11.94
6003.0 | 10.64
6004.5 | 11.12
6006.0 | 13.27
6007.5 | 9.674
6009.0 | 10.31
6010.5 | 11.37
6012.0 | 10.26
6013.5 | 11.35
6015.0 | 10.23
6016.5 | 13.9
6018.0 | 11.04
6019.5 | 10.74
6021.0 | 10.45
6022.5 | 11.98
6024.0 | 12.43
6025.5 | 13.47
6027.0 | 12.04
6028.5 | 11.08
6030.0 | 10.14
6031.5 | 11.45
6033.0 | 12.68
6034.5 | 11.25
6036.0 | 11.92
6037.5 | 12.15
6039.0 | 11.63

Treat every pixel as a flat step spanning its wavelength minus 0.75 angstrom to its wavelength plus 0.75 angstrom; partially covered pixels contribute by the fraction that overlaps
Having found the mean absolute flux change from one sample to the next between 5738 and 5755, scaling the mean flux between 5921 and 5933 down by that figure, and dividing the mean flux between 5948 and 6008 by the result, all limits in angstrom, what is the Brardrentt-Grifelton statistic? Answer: 3.0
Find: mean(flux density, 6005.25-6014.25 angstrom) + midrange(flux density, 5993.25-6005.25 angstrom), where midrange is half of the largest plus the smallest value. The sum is 22.7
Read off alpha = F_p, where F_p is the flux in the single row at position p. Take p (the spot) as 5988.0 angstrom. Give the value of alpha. 11.79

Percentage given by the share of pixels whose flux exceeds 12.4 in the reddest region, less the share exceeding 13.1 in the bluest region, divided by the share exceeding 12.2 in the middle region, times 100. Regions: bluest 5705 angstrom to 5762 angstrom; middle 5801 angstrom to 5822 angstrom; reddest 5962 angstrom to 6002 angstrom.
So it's -37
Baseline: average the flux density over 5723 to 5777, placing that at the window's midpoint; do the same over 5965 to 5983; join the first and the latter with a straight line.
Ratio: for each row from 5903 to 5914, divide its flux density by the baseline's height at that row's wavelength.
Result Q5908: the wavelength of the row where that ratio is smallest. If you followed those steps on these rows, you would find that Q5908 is 5908.5 angstrom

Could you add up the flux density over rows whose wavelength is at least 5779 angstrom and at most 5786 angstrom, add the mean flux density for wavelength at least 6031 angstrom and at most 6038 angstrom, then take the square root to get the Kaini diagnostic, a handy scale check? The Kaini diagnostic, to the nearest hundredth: 8.70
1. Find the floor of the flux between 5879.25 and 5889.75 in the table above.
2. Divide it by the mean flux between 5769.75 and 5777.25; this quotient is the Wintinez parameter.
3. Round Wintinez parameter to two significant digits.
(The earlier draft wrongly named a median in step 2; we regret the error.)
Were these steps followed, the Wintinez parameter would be 0.95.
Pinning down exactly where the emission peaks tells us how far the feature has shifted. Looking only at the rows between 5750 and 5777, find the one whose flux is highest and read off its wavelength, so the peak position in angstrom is 5755.5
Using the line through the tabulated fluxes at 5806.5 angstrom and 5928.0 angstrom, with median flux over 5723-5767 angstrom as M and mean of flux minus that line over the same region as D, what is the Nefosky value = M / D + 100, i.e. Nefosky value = 95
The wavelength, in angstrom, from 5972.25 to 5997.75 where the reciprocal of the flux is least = 5979.0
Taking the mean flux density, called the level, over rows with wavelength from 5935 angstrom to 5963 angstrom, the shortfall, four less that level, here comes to -8.4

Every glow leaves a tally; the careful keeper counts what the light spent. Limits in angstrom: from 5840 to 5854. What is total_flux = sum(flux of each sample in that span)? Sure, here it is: 118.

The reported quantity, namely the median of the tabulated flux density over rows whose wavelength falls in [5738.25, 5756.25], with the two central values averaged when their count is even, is 12.5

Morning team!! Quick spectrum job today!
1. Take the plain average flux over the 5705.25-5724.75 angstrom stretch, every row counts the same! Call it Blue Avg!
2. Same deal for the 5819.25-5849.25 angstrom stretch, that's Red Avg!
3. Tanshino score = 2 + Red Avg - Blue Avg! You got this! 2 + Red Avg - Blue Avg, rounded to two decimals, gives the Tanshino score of 1.25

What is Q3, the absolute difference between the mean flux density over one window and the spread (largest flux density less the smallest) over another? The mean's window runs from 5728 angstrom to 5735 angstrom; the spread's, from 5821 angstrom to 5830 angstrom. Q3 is 5.0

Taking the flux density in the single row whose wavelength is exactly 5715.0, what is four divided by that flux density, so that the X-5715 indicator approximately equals 0.36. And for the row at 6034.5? 0.36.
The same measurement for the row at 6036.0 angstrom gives 0.34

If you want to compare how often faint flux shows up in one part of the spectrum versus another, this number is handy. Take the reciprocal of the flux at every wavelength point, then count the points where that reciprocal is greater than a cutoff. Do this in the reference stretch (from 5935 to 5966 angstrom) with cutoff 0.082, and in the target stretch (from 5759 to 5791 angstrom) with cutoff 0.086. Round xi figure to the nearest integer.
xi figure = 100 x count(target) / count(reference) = 45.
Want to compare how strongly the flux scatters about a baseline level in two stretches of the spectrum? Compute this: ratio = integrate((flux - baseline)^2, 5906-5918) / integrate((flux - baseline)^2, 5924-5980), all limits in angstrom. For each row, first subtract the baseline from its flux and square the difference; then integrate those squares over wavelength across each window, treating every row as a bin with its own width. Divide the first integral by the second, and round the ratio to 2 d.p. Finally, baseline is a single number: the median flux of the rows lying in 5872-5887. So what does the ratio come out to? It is 0.05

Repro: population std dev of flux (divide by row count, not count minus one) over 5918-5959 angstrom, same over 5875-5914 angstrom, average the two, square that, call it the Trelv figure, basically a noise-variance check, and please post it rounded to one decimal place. 1.8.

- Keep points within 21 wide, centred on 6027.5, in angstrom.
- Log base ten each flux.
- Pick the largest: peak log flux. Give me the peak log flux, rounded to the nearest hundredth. 1.13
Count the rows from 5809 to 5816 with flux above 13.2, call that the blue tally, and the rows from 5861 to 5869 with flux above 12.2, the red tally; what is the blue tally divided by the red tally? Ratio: 1.0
